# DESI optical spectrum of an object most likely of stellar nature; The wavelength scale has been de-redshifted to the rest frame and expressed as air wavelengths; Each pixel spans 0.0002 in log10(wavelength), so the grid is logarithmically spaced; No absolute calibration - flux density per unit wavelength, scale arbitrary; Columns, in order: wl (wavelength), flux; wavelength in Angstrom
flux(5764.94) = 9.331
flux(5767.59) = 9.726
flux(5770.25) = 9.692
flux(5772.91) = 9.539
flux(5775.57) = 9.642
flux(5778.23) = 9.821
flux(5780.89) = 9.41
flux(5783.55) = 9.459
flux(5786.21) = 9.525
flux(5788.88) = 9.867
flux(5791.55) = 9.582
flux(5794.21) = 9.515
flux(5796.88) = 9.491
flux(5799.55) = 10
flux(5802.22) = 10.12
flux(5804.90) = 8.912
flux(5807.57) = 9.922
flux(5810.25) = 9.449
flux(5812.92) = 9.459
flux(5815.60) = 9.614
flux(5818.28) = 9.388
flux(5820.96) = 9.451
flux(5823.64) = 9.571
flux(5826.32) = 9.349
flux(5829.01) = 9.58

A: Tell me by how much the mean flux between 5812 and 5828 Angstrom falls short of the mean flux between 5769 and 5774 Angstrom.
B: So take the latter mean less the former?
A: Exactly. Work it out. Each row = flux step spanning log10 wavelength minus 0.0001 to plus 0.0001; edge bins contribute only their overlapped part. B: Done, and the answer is 0.14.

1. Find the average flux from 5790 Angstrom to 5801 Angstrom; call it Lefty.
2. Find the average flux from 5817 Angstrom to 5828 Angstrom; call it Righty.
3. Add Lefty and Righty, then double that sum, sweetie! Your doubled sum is 38.2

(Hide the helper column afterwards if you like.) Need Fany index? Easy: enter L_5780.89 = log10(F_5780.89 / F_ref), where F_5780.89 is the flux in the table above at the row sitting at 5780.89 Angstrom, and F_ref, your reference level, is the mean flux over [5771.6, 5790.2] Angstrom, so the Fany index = -0.009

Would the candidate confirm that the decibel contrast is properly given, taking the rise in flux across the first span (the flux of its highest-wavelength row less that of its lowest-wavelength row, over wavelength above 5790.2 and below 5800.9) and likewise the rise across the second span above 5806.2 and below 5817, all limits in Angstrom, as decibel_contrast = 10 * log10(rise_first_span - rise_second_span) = -1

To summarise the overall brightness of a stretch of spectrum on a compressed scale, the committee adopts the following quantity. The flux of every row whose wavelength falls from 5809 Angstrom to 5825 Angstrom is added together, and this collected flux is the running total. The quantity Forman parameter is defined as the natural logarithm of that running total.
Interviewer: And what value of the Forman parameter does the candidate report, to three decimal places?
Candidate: 4.042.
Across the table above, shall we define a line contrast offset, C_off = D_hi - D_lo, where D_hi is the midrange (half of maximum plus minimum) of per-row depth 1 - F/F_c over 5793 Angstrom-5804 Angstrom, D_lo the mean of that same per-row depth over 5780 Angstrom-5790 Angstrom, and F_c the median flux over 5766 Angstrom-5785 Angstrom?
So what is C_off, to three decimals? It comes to -0.025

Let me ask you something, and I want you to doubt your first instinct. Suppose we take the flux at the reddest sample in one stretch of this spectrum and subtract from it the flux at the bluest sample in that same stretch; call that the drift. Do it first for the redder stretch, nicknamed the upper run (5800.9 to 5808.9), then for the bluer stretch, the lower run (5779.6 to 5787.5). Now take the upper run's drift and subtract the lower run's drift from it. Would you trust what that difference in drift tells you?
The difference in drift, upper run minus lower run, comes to -0.31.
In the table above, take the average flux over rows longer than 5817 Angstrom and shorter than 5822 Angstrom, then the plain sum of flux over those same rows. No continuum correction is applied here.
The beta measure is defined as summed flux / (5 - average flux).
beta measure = -4.26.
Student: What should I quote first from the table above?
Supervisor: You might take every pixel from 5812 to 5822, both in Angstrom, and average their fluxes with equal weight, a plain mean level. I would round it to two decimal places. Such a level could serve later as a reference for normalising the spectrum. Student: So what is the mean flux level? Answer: 9.48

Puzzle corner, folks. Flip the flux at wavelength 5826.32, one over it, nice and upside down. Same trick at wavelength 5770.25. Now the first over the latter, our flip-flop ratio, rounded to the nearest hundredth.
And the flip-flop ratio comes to 1.04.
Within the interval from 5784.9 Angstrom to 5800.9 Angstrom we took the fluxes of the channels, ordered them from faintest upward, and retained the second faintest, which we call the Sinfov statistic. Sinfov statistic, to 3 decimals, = 9.515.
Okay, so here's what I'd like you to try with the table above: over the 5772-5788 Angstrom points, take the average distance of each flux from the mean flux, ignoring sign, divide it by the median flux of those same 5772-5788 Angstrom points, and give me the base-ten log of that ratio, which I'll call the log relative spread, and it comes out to -1.9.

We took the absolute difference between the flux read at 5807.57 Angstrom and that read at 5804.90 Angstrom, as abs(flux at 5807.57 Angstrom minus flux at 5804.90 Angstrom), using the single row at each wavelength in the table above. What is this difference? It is 1.01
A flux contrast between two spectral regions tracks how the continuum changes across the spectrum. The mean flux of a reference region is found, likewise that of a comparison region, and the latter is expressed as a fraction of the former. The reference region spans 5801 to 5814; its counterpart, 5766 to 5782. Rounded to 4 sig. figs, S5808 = 1.007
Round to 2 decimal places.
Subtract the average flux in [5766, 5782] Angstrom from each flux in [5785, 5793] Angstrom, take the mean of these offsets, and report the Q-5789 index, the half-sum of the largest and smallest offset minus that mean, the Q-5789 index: 0.04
